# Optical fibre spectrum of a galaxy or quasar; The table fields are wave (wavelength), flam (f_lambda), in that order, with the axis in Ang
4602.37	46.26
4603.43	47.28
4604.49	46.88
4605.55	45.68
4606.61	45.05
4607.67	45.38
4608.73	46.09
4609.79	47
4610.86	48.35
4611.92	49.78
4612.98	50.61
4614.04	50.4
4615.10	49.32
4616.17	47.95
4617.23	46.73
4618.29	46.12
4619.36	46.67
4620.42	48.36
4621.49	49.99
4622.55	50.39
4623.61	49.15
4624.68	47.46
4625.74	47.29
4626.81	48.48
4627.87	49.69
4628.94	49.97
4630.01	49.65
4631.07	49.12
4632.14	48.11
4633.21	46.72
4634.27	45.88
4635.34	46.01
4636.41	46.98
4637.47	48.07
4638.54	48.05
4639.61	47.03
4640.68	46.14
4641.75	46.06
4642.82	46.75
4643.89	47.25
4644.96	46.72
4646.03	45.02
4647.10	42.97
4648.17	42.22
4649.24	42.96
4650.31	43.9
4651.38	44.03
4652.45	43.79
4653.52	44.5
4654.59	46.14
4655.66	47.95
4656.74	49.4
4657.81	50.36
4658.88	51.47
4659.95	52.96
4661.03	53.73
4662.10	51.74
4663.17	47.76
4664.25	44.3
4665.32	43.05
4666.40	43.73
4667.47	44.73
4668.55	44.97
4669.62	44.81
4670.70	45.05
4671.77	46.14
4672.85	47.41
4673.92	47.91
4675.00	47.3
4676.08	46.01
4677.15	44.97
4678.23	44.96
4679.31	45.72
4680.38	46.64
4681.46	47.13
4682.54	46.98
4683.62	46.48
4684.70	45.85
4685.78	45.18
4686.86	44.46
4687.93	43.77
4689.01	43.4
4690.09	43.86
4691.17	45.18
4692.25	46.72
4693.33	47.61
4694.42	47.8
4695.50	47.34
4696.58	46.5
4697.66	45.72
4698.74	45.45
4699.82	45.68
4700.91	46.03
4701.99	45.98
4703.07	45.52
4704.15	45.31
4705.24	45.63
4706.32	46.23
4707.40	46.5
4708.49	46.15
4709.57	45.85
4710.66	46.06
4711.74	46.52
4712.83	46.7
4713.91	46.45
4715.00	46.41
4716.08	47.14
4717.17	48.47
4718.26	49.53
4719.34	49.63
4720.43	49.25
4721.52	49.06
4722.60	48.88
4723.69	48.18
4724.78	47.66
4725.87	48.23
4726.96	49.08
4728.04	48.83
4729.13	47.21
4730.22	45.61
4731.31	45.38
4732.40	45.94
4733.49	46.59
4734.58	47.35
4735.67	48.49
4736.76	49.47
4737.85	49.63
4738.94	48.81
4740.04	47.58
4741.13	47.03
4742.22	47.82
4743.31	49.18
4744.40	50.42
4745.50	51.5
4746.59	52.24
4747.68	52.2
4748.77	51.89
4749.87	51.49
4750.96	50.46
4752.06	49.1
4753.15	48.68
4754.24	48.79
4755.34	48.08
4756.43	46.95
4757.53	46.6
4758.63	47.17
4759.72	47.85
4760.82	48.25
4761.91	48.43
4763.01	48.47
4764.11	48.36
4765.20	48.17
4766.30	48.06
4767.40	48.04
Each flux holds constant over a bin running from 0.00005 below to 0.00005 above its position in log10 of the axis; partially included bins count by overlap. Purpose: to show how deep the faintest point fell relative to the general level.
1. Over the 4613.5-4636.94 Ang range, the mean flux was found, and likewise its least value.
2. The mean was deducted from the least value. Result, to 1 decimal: -2.3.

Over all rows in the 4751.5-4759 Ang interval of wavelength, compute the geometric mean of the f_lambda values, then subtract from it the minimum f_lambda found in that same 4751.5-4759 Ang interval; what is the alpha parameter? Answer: 1.3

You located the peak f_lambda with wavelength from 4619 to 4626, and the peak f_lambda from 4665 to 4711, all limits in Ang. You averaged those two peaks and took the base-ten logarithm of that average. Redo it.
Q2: 1.69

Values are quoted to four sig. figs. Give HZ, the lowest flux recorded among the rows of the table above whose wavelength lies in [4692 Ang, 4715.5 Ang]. 45.31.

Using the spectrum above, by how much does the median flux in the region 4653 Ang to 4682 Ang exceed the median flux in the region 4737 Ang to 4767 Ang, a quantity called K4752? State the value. -2.3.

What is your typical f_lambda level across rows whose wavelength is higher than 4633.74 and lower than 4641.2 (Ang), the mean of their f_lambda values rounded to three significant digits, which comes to 46.9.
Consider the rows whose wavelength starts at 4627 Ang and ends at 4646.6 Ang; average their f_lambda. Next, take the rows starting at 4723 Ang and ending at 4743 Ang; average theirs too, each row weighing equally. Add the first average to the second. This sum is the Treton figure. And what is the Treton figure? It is 95.1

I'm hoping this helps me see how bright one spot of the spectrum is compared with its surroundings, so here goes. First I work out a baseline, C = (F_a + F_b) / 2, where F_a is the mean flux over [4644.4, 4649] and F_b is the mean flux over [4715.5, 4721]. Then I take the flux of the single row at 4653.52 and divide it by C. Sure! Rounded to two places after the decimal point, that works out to 0.96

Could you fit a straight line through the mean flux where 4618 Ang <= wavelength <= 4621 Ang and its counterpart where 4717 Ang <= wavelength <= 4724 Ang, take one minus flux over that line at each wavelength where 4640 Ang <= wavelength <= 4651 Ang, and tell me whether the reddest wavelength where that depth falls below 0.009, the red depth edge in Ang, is 4643.89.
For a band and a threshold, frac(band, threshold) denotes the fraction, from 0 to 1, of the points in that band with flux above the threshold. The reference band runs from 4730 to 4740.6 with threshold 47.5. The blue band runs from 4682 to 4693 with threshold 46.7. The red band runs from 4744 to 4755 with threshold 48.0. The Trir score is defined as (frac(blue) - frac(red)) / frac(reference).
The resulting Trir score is -1.6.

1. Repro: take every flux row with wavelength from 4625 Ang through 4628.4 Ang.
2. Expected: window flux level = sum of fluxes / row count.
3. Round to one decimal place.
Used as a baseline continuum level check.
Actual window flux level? 48.5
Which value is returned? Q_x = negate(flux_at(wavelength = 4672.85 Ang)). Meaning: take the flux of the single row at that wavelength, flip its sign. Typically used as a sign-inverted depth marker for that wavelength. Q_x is -47.4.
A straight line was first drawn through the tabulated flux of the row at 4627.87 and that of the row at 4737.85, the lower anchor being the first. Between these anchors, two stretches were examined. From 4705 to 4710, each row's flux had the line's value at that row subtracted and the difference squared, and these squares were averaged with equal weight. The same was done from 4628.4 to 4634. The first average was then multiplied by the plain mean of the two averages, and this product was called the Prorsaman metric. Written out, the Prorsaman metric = 98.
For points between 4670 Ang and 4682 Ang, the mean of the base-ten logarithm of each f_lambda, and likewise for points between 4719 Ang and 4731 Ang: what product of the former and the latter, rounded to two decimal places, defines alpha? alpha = 2.80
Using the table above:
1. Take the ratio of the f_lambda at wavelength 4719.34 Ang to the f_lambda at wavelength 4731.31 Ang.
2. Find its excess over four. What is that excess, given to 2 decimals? -2.91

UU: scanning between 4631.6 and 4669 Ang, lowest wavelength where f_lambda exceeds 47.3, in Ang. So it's 4632.14 Ang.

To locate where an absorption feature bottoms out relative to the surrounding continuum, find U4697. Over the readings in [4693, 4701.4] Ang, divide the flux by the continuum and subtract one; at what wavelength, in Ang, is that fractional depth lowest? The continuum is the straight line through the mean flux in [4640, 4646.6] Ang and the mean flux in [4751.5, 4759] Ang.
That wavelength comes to 4698.74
